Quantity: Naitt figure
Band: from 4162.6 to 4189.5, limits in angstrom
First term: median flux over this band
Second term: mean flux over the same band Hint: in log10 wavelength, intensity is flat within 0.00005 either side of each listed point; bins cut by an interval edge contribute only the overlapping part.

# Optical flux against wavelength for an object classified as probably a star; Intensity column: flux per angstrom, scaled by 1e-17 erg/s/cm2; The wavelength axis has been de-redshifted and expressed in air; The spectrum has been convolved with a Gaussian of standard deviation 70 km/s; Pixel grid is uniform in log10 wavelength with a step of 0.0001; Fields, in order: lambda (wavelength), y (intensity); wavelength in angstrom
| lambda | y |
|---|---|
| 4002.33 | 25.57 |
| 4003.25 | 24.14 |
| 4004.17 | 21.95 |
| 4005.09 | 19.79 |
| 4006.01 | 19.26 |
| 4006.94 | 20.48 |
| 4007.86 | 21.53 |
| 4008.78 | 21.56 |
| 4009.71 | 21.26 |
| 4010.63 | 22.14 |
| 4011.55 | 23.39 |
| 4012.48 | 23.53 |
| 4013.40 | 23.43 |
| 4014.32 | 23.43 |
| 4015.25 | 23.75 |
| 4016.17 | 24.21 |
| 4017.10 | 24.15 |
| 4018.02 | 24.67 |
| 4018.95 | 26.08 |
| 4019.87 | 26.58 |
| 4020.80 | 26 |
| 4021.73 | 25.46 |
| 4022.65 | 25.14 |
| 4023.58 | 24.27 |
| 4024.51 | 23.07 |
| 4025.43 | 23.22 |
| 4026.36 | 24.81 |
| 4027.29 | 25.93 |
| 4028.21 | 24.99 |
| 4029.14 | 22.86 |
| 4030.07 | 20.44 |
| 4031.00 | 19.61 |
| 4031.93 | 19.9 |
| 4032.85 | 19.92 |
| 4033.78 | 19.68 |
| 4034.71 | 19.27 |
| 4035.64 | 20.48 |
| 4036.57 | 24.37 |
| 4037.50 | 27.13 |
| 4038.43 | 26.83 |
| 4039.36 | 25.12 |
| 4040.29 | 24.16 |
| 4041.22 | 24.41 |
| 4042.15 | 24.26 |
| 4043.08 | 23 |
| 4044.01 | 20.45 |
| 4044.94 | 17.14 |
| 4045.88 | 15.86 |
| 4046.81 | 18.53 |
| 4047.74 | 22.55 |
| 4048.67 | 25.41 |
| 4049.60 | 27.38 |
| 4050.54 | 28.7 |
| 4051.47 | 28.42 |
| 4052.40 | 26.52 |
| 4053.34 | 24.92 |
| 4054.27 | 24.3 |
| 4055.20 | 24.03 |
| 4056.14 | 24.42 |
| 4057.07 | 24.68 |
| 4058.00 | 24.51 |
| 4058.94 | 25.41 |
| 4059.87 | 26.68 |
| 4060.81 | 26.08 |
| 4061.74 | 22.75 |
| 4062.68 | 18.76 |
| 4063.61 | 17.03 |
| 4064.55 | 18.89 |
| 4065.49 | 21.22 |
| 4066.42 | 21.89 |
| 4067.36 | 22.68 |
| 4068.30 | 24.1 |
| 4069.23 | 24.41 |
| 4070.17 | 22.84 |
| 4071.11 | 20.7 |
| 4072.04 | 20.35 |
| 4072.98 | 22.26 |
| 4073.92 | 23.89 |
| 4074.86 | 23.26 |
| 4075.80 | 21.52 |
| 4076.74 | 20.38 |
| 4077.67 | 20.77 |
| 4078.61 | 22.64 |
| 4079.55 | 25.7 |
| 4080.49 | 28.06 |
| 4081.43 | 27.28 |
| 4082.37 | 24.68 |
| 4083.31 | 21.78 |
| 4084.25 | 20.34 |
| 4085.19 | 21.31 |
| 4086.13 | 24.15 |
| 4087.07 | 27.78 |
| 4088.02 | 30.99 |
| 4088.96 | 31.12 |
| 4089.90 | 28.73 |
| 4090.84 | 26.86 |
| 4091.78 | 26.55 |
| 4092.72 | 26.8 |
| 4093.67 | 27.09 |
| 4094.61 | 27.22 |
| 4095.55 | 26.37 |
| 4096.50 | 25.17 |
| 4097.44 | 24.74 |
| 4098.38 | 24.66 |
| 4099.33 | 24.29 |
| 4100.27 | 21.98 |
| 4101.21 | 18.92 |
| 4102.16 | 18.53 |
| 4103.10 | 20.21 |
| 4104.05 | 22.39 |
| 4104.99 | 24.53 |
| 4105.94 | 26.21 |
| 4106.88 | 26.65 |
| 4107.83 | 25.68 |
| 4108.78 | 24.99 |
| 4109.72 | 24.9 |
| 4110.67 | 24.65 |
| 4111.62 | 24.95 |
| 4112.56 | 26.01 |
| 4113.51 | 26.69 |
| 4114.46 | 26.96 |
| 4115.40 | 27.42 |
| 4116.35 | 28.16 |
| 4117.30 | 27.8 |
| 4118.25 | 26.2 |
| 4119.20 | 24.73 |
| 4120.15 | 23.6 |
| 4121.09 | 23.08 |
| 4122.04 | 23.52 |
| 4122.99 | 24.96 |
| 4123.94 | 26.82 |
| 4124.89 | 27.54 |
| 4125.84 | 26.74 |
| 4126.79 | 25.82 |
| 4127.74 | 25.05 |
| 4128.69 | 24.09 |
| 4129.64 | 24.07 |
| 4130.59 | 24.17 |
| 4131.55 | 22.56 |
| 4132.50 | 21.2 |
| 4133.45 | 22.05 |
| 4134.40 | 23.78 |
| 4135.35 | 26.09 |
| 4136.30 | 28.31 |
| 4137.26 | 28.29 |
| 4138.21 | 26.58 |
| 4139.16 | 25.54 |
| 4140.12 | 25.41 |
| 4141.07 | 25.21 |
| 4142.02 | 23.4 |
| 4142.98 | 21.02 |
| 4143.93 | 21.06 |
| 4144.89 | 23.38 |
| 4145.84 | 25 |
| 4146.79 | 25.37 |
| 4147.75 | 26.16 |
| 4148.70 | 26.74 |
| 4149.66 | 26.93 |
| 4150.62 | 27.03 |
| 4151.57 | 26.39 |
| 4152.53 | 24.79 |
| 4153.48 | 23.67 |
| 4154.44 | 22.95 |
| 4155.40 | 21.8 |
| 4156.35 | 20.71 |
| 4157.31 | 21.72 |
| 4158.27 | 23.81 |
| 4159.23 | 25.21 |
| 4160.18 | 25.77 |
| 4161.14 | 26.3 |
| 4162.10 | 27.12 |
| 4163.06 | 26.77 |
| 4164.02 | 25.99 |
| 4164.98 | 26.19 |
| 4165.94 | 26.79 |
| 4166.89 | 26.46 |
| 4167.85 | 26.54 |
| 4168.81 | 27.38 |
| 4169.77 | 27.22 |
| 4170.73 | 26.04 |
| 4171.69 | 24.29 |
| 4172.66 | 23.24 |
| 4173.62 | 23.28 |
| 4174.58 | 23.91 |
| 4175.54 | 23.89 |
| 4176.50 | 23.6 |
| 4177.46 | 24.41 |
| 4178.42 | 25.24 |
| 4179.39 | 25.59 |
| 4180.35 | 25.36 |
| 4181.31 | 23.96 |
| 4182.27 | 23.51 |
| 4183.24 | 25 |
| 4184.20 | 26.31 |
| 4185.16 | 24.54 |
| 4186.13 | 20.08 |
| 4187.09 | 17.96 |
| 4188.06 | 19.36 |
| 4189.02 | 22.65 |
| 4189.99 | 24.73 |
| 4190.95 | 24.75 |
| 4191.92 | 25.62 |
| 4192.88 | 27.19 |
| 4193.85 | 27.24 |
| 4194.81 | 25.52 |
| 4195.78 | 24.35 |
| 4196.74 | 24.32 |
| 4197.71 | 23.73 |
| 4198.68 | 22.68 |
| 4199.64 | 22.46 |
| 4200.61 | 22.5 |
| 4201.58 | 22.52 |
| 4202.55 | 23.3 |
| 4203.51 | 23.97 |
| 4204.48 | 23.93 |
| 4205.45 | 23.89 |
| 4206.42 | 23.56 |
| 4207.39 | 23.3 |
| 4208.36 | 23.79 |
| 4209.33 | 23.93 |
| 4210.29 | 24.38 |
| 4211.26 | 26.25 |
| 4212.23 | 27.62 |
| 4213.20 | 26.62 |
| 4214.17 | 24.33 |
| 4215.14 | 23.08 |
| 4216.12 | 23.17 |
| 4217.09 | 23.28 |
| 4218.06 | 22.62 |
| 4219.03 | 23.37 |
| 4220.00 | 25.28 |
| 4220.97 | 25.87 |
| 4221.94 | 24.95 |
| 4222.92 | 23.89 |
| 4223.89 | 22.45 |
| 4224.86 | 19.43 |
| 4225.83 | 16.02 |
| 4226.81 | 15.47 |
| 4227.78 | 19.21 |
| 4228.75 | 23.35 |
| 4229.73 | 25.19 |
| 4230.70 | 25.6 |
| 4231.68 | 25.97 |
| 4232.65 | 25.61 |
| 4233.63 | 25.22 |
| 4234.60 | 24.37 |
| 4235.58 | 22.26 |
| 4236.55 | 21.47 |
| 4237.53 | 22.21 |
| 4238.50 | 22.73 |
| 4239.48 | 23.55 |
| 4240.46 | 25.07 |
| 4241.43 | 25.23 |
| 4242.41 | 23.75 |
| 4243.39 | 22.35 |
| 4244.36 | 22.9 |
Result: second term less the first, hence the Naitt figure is -0.3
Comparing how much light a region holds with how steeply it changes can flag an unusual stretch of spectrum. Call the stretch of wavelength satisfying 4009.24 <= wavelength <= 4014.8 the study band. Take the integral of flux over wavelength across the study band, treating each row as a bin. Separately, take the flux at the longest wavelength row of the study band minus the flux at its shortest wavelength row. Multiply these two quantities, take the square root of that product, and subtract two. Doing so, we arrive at 14.6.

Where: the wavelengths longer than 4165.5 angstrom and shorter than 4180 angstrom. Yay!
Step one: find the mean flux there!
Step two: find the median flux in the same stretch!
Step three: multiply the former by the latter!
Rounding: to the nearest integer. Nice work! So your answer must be 636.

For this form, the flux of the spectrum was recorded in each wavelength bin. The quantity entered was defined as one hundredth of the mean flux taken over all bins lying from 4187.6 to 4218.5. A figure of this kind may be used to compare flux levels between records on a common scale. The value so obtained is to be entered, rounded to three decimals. 0.241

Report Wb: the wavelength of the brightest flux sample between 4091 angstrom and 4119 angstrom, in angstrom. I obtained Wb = 4116.35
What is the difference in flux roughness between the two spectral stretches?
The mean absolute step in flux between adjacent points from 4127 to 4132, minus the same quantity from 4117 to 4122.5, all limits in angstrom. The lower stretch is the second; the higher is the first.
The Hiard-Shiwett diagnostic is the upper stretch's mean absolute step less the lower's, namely -0.36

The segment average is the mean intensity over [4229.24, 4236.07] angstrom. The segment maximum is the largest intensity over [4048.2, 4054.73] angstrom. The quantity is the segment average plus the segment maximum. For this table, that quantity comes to 53.6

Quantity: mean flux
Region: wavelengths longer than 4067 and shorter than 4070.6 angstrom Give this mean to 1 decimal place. 23.5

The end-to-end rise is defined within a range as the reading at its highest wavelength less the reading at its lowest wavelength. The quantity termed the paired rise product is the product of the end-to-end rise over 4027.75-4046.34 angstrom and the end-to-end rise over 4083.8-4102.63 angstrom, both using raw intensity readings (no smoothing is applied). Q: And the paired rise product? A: 16.5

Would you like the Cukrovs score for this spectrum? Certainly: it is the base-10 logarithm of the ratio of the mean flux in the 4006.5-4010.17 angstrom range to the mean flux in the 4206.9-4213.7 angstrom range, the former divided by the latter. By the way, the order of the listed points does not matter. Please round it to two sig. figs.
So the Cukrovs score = -0.074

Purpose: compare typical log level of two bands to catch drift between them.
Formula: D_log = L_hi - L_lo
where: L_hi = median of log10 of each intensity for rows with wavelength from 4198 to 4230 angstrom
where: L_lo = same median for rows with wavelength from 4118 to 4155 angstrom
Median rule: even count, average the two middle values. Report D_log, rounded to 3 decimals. -0.029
